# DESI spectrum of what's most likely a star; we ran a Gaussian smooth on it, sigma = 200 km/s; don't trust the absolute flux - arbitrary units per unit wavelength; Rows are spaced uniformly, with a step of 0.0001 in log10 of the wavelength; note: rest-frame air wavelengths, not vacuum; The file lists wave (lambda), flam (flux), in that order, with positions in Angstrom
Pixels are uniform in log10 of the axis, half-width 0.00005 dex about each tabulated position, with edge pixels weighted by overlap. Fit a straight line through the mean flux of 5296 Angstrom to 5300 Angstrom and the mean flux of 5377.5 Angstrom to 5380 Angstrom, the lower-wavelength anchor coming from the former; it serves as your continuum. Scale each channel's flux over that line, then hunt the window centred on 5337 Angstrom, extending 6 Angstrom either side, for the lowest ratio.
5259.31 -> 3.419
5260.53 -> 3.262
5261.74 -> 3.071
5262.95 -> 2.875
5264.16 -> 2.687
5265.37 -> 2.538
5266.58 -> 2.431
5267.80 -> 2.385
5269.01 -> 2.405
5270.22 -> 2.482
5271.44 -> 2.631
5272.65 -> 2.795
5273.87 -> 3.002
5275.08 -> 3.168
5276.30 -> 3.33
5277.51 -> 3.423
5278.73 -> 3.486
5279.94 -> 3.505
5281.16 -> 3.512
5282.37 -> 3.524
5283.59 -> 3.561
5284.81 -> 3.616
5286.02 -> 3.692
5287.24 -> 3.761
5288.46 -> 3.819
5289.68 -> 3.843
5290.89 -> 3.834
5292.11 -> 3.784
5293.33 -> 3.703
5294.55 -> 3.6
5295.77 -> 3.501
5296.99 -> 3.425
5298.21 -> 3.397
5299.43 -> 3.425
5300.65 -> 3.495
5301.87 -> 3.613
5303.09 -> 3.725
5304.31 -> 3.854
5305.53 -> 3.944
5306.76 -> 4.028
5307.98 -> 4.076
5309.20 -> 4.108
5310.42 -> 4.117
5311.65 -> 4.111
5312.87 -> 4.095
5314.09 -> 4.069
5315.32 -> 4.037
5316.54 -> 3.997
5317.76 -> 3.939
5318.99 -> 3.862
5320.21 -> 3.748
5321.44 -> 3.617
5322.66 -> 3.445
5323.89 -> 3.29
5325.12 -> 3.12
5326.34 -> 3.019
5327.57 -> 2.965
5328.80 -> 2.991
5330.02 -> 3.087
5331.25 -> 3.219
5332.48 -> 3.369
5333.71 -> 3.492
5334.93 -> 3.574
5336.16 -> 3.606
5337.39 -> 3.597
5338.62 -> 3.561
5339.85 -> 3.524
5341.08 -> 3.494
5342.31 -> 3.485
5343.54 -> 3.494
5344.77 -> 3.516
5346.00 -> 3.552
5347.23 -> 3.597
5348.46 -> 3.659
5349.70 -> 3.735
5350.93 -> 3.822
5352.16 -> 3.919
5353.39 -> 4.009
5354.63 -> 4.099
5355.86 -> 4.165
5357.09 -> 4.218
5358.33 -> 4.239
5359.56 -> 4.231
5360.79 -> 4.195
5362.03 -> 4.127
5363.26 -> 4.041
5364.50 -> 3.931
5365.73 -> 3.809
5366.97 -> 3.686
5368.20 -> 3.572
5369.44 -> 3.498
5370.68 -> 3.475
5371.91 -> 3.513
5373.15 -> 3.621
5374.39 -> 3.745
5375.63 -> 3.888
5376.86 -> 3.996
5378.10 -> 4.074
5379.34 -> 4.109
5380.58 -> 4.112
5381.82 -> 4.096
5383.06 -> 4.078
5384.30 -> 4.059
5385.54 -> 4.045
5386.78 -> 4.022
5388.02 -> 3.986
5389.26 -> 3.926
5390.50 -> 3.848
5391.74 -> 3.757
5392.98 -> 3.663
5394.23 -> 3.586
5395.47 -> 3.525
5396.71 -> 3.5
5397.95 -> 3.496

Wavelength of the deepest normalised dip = 5331.25 Angstrom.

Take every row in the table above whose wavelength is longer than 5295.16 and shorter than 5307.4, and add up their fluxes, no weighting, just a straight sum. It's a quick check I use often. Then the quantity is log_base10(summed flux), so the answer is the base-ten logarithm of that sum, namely 1.56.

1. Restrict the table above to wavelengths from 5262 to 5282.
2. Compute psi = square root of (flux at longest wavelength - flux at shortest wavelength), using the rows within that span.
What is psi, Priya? 0.80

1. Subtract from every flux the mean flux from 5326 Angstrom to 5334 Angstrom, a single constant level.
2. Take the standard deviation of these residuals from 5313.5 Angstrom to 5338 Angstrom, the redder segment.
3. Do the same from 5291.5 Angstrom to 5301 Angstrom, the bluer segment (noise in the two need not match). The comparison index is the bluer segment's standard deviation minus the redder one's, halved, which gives -0.111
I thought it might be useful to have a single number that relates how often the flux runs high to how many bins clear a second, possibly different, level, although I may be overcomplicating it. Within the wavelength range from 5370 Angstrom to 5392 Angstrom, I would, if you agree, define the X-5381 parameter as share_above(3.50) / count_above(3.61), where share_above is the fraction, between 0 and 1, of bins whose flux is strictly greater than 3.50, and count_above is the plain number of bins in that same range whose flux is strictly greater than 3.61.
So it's 0.059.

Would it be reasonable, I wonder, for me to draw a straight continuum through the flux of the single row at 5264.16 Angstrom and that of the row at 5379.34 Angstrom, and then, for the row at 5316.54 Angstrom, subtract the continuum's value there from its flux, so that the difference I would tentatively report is 0.66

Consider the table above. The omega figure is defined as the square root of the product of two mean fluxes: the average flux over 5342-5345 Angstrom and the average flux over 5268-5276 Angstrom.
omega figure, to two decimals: 3.10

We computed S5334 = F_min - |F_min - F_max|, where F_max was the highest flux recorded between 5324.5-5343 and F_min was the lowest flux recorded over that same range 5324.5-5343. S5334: 2.3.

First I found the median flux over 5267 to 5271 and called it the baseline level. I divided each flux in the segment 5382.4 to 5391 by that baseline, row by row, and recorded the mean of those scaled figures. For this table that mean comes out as 1.66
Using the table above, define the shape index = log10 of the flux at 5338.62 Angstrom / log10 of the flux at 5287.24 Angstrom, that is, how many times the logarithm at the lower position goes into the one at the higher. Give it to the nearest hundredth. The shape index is 0.96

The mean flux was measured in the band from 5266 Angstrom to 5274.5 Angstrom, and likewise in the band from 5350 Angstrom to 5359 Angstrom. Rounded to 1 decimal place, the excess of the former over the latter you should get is -1.5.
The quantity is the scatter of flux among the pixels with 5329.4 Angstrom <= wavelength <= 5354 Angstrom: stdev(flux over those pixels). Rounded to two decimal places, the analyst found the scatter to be 0.21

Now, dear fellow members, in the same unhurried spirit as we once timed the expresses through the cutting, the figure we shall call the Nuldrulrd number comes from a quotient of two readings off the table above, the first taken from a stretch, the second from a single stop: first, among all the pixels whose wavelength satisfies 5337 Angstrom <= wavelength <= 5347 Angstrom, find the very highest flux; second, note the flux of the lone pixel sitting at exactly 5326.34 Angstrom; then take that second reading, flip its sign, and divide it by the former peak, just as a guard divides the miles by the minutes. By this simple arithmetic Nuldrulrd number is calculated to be -0.84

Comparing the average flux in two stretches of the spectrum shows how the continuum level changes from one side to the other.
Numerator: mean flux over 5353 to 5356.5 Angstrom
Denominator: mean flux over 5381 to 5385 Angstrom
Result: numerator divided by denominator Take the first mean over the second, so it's 1.00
